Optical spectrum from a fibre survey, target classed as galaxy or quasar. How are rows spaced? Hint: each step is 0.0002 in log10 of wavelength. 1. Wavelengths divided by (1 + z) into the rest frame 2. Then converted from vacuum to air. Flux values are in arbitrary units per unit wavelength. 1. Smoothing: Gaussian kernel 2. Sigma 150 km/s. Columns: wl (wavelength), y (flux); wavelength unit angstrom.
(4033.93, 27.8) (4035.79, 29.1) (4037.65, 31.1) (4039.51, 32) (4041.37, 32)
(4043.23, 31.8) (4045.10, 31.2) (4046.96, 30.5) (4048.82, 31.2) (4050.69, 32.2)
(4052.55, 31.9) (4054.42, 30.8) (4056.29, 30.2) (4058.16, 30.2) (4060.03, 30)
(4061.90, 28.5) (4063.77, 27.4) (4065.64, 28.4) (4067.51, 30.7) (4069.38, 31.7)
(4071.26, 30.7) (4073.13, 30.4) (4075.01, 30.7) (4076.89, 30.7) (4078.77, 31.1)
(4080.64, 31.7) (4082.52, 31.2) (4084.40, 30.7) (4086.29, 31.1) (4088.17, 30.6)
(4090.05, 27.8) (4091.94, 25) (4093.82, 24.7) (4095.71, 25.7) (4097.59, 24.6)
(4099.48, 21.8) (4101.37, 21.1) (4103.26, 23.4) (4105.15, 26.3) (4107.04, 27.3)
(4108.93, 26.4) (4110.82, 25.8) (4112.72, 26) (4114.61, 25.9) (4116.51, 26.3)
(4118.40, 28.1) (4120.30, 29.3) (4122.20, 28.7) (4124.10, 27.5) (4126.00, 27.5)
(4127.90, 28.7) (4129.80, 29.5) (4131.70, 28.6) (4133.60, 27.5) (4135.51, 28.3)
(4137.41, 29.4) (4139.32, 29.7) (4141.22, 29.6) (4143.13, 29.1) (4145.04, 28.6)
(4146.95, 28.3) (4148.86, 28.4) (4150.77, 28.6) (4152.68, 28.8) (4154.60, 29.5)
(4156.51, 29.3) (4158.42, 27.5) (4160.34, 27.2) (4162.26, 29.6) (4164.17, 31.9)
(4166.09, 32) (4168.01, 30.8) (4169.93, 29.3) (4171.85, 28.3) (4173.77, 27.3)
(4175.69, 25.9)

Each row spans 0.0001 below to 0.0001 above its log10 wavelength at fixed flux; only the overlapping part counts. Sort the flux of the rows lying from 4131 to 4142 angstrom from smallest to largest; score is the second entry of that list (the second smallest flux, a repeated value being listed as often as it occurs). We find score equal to 28.3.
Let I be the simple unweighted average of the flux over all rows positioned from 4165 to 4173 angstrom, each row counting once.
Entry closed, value 30.1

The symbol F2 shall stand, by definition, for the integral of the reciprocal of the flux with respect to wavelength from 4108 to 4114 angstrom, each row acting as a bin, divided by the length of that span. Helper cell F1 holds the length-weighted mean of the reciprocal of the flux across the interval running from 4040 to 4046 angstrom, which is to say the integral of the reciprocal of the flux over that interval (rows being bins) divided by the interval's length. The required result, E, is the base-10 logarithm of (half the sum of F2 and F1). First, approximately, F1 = 0.0315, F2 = 0.038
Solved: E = -1.46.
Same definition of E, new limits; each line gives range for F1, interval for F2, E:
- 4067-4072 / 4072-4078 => -1.49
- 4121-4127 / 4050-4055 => -1.47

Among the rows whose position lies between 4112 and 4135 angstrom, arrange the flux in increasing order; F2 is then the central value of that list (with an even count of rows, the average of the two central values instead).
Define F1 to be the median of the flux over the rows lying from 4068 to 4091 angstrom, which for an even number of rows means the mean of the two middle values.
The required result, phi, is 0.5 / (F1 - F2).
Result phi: 0.2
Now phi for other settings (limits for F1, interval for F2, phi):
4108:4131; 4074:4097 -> -0.2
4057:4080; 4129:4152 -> 0.3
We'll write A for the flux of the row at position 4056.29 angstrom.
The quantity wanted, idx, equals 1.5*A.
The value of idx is 45.3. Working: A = 30.2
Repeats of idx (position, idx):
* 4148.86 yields 42.6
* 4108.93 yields 39.6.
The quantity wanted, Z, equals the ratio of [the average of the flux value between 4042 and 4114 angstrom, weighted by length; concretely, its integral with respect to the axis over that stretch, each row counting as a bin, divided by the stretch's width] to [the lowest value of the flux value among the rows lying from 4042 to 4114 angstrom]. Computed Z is 1.36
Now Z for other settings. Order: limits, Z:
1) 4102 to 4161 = 1.19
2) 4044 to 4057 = 1.03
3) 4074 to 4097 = 1.18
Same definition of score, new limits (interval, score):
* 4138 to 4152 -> 28.4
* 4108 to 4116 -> 25.9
